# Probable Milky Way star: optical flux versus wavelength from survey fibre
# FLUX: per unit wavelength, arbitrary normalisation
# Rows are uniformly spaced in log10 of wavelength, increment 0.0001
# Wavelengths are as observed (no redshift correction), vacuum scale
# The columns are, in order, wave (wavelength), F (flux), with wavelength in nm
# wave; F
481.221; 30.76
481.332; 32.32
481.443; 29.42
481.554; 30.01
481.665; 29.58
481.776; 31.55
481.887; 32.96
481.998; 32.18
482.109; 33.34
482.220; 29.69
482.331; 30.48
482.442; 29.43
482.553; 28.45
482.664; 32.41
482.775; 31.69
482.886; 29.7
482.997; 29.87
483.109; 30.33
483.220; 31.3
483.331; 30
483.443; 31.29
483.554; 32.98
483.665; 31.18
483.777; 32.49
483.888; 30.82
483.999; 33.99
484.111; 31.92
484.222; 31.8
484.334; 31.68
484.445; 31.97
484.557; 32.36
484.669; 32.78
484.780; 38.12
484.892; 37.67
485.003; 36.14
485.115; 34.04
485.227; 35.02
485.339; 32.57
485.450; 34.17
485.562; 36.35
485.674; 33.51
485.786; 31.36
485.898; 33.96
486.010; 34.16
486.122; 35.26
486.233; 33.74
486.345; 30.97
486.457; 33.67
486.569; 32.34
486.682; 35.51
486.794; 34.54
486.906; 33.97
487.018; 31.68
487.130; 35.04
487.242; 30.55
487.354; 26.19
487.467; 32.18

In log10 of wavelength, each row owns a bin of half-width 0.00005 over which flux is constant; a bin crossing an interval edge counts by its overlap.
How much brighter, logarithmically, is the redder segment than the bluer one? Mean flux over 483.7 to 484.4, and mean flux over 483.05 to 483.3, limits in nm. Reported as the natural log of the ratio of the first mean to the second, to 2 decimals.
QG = 0.04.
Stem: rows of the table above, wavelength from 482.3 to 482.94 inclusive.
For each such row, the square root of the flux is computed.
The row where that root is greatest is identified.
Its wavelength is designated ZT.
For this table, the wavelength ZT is 482.664 nm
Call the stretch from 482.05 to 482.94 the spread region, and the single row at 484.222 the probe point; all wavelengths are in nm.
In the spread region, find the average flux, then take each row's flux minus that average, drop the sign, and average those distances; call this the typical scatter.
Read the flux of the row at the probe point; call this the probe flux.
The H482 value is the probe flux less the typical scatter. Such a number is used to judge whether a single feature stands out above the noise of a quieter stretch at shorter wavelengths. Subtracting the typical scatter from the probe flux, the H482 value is 30.4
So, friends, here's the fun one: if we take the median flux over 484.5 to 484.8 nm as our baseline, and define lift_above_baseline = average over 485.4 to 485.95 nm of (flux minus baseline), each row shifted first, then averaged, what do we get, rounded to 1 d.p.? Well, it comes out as 1.1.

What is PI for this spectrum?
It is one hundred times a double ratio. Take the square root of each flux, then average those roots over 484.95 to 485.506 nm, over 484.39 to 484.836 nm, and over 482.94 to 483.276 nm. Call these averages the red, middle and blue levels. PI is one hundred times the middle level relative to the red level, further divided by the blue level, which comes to 17.9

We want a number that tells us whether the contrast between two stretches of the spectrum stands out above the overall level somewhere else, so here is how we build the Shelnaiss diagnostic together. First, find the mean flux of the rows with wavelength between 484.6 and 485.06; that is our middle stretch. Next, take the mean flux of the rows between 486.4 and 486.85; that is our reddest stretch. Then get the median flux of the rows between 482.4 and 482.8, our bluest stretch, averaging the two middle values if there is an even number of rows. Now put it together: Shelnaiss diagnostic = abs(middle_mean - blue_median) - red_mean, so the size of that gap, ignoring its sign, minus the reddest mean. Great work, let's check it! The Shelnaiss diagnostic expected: -28.4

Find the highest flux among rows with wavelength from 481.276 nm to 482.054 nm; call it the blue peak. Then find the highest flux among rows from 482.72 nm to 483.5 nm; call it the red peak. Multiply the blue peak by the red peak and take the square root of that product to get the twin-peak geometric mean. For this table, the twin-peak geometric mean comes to 32.3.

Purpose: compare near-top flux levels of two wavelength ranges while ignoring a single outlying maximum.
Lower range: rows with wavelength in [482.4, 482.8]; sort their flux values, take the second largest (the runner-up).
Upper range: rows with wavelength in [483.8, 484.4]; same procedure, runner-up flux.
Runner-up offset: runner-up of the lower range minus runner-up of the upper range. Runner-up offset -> 0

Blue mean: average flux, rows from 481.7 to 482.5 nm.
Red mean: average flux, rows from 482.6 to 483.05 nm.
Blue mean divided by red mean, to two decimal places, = 1.01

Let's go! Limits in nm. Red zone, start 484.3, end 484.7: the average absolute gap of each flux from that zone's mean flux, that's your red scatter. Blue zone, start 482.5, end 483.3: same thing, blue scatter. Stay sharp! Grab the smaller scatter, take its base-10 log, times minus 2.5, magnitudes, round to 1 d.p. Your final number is 1.1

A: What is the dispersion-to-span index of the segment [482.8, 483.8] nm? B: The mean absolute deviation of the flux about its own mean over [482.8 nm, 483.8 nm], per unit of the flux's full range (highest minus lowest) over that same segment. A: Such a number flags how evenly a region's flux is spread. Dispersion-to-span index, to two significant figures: 0.28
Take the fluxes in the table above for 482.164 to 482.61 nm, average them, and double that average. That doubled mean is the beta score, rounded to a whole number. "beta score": 59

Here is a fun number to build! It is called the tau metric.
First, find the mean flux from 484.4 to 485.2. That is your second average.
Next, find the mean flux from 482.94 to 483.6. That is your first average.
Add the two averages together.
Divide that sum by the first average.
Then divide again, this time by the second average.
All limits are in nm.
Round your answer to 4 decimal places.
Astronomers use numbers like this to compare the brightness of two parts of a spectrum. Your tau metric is 0.0611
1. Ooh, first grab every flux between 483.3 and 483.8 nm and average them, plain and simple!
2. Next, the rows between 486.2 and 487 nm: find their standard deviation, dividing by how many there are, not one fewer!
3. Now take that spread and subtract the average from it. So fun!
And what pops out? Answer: -30.2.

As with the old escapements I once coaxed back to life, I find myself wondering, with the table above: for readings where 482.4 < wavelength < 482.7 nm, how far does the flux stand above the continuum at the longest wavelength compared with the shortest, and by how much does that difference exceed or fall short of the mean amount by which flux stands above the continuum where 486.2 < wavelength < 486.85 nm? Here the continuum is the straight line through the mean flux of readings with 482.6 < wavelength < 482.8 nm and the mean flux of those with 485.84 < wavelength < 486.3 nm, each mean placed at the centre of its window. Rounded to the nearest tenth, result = 3.9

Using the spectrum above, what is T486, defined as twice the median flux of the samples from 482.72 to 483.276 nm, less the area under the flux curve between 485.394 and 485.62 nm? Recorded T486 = 53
